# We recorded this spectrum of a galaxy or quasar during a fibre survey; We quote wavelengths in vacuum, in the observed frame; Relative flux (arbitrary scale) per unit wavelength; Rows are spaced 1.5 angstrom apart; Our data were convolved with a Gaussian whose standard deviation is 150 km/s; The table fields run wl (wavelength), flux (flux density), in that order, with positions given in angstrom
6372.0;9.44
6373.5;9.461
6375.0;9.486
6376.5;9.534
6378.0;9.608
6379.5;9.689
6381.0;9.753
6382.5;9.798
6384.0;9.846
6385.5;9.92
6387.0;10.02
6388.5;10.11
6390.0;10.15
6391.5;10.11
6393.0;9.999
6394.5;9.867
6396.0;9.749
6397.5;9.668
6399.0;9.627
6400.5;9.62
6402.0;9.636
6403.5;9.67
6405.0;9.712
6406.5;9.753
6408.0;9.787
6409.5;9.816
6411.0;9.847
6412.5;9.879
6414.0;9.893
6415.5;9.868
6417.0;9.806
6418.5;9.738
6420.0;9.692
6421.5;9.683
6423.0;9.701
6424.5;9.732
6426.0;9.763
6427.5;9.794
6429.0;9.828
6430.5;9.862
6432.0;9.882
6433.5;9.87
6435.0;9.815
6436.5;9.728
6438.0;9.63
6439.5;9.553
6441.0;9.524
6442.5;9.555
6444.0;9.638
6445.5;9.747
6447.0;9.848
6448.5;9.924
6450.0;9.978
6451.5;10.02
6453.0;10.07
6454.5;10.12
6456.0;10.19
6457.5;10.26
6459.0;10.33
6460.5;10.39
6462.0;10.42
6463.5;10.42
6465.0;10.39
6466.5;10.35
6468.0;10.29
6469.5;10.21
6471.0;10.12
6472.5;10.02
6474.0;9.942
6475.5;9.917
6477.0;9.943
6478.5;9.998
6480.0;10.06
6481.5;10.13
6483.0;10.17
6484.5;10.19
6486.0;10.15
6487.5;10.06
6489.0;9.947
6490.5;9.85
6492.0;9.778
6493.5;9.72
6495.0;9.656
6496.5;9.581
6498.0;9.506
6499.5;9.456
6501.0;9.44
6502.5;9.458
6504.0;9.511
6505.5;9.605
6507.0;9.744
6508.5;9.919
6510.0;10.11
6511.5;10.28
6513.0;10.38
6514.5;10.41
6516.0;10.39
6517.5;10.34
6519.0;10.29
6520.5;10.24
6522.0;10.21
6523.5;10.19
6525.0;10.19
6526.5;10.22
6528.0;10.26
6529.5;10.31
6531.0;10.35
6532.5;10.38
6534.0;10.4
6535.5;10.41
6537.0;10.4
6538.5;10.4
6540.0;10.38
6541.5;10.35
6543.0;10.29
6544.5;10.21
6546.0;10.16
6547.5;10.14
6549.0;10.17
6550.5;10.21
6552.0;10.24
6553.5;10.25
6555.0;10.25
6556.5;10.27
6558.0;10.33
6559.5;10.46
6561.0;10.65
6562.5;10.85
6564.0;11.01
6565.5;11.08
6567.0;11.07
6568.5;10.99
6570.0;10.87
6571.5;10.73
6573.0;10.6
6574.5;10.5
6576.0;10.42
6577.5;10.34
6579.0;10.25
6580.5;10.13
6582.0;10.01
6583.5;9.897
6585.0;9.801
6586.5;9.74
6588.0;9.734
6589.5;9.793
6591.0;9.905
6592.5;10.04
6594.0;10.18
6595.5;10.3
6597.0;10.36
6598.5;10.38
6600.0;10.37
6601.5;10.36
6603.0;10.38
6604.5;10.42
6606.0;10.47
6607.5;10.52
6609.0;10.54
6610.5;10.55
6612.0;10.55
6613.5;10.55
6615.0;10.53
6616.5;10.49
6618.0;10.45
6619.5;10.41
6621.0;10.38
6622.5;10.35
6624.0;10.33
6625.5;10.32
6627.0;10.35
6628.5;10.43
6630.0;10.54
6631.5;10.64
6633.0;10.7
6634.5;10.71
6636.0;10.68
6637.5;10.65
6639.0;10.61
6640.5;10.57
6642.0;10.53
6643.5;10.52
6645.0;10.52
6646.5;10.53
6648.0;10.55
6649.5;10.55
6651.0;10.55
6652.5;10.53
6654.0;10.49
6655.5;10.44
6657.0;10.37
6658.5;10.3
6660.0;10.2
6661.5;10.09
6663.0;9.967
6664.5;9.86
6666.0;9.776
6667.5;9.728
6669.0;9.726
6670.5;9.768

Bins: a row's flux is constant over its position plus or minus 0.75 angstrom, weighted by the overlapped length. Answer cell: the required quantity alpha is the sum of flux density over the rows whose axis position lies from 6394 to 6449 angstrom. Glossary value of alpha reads 361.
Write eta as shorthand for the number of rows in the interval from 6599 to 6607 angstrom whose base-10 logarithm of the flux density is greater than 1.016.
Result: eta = 3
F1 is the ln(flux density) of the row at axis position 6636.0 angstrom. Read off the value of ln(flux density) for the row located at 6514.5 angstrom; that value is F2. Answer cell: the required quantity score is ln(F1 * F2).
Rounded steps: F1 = 2.37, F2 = 2.34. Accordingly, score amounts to 1.71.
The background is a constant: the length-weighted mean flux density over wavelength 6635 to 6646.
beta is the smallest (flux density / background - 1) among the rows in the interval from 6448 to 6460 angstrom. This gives -0.062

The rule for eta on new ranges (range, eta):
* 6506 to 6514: 1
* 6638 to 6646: 5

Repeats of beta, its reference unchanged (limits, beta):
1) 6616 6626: -0.025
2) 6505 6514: -0.093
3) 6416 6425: -0.085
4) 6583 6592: -0.080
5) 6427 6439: -0.090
